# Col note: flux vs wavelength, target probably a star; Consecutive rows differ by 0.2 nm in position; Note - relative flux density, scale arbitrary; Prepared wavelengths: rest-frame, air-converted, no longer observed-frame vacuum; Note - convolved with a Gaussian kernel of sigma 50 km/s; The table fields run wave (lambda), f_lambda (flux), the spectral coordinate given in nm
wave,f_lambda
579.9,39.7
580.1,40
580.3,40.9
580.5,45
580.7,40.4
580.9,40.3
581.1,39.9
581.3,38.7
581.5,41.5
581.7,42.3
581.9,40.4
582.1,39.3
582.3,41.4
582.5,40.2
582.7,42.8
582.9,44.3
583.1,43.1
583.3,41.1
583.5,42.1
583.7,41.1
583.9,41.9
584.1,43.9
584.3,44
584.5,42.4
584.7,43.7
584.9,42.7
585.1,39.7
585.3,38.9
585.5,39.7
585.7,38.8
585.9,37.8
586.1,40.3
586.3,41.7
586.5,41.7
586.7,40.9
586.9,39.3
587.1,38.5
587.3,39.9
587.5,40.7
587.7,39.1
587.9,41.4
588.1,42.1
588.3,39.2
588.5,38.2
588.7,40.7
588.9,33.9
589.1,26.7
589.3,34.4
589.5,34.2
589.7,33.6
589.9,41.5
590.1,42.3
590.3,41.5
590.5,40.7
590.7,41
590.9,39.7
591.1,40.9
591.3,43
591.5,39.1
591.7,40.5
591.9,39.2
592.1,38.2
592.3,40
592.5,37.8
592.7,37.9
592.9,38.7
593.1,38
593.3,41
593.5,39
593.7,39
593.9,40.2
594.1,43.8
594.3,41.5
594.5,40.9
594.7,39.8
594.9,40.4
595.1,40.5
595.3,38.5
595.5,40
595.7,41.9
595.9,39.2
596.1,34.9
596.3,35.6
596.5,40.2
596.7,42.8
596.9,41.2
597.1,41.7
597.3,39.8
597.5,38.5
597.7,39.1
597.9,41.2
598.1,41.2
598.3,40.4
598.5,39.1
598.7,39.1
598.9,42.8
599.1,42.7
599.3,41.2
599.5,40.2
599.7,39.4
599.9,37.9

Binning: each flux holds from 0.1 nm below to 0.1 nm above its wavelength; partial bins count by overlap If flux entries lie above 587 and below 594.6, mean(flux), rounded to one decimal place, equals 39.2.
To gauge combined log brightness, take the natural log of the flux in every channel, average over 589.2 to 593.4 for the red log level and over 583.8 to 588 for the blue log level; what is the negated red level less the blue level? -7.37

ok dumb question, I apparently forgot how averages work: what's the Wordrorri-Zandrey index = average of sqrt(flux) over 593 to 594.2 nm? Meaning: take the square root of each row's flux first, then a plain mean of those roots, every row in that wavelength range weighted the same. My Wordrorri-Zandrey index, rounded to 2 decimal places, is 6.34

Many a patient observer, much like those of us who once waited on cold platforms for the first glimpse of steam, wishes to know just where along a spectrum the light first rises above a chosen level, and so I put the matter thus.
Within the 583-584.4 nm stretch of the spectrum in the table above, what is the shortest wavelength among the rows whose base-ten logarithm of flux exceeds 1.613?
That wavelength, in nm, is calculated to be 583.1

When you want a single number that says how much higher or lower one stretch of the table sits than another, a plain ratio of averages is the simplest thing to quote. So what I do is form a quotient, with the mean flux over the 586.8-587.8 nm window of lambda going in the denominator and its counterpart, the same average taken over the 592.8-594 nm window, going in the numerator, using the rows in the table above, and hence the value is 1.00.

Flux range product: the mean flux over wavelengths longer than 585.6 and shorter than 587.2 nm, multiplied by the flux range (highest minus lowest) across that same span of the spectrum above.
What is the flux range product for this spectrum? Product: 156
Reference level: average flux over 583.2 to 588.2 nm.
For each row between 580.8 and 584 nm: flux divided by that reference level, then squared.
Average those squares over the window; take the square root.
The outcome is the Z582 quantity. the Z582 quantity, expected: 1.009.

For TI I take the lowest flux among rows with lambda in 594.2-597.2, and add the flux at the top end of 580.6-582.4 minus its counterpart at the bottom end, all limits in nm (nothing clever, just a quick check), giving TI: 36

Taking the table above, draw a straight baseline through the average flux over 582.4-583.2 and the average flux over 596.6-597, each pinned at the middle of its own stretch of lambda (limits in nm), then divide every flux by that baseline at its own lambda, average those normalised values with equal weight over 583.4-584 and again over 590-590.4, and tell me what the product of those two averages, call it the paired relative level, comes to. 0.971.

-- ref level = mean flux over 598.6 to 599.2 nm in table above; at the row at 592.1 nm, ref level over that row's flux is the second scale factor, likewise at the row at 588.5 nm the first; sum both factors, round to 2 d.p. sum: 2.17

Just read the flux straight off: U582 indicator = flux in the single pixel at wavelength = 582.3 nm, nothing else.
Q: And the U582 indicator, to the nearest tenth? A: 41.4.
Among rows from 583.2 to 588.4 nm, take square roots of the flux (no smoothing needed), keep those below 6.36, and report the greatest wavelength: 588.3 nm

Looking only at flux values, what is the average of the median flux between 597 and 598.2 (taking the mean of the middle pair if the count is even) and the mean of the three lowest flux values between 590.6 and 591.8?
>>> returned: 40.1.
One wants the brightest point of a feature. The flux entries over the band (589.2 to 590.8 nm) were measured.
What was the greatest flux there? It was 42.3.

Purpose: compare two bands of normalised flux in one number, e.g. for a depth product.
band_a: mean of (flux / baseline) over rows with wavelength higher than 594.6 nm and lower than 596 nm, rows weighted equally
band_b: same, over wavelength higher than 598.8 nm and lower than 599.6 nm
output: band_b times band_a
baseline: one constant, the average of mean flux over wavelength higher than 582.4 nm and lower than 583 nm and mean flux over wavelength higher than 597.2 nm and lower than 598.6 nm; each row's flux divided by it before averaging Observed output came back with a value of 0.99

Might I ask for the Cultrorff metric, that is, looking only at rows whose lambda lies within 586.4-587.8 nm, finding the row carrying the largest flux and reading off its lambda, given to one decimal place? 586.5 nm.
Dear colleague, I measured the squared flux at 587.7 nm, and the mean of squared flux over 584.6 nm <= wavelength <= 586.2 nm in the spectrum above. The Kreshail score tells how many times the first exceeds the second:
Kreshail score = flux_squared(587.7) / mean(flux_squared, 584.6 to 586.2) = 0.94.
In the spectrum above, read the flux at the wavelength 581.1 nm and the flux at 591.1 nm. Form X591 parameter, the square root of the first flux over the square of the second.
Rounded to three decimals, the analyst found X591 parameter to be 0.154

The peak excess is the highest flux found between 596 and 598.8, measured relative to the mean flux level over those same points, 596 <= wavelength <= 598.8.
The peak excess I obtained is 3.2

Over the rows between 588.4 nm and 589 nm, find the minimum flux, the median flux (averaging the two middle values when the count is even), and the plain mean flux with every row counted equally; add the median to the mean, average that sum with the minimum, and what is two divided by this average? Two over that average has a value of 0.0365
